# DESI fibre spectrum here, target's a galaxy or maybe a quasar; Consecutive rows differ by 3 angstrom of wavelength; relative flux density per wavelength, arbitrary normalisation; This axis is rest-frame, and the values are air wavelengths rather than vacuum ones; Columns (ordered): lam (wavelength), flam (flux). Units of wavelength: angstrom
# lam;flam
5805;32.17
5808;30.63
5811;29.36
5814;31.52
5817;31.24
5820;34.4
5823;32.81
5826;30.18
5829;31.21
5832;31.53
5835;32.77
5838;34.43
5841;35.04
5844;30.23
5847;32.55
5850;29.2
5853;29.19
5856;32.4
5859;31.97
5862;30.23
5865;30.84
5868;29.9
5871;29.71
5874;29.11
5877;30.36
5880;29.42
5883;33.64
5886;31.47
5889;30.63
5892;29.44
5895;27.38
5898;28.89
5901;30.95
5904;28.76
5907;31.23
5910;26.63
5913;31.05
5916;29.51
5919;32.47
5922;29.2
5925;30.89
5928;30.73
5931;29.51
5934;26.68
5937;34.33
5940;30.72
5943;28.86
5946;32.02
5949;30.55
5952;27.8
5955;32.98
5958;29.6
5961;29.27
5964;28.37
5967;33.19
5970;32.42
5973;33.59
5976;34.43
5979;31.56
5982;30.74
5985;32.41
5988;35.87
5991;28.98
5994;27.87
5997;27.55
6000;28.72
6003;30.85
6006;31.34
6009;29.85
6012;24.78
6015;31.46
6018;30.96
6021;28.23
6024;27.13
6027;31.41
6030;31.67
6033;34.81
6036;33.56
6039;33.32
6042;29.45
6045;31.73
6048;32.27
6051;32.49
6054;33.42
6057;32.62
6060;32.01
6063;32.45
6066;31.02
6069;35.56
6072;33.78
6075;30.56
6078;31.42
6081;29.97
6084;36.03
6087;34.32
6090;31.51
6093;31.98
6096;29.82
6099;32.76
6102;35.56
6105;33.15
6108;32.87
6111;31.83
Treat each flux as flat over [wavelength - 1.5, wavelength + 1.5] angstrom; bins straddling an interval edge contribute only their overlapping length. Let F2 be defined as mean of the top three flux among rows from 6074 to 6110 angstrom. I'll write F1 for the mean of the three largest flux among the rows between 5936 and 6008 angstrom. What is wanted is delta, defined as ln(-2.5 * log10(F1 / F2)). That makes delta -4.3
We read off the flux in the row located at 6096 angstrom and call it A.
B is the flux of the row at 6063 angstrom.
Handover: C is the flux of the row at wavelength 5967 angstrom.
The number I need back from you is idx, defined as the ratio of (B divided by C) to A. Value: 0.0328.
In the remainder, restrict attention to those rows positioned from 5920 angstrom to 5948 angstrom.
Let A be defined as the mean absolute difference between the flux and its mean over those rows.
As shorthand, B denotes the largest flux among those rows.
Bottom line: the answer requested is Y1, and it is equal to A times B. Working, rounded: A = 1.57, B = 34.33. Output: 54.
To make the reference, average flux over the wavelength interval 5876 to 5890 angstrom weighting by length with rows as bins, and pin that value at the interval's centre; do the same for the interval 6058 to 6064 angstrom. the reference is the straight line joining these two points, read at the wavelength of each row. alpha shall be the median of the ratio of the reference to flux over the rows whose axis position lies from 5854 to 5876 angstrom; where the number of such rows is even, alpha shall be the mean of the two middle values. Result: 1.03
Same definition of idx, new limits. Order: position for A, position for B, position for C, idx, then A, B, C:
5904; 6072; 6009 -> 0.0393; 28.76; 33.78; 29.85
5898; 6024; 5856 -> 0.0290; 28.89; 27.13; 32.4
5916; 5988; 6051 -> 0.0374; 29.51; 35.87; 32.49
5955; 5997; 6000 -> 0.0291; 32.98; 27.55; 28.72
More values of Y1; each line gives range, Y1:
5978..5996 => 73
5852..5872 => 31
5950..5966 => 45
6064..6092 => 72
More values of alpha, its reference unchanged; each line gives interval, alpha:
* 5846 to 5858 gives 1.01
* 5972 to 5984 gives 0.97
